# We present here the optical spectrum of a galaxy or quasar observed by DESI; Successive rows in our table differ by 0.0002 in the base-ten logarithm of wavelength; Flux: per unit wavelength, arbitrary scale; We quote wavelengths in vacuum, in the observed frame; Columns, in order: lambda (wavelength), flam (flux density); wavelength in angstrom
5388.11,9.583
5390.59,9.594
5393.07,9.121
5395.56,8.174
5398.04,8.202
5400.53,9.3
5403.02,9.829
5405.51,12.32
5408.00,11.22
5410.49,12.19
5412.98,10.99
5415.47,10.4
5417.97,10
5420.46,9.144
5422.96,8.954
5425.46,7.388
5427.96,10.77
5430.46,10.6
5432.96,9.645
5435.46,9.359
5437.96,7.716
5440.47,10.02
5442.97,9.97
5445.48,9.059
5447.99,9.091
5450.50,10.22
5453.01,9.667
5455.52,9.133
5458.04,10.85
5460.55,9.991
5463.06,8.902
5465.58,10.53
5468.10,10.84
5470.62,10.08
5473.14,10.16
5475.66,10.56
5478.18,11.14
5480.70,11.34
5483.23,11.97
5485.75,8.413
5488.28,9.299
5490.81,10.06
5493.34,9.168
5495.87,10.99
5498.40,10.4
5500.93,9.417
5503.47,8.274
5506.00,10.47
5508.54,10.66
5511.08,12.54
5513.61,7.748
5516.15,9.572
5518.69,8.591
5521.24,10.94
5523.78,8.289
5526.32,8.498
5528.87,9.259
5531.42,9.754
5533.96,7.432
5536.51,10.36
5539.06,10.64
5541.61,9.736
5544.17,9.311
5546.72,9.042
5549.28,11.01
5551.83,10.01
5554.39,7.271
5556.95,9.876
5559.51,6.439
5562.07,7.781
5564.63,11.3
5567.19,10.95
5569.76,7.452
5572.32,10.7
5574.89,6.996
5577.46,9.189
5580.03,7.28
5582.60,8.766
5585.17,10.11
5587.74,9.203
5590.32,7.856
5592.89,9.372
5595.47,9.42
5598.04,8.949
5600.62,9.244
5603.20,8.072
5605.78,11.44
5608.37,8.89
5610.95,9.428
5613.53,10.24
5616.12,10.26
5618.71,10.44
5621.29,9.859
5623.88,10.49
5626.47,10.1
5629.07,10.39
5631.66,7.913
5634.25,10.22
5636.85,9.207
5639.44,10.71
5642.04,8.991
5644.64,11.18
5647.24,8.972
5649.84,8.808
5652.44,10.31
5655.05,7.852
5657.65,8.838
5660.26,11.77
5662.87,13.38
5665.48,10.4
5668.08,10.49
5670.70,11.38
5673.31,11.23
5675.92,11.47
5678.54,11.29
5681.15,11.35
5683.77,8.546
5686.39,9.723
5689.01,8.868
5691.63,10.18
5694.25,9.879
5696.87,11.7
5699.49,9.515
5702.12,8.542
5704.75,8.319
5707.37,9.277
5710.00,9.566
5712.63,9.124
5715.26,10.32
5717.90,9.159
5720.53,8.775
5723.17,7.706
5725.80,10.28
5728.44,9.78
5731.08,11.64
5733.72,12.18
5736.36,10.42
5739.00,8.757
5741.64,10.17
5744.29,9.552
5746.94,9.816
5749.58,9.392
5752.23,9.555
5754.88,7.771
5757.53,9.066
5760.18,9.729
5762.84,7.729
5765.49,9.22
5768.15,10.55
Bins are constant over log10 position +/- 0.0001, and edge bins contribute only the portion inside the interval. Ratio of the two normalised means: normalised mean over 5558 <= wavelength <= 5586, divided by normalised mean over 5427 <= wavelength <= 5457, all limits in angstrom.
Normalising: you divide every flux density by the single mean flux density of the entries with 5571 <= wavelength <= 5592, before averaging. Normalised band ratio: 0.92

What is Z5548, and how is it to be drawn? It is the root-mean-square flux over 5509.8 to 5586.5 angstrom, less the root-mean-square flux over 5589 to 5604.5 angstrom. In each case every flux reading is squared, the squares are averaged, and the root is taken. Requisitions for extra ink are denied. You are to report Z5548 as 0.5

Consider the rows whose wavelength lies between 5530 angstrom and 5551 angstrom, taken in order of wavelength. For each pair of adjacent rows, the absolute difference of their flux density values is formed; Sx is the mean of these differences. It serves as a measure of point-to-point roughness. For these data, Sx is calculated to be 1.30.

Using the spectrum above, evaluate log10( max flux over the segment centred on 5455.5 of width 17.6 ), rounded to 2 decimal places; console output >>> 1.04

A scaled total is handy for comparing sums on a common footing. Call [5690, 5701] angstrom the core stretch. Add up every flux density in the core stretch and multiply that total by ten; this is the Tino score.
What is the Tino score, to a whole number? 413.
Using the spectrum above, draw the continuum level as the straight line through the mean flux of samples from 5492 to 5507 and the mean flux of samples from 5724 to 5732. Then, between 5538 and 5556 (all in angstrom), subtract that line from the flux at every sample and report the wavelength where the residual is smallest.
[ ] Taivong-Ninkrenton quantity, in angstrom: 5554.39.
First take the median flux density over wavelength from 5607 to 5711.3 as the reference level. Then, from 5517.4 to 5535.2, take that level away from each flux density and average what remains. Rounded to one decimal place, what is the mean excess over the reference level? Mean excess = -1.2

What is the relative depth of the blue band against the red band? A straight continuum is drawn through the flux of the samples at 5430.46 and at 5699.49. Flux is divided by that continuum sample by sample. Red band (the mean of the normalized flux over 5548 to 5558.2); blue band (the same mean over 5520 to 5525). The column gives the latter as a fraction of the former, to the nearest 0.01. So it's 1.00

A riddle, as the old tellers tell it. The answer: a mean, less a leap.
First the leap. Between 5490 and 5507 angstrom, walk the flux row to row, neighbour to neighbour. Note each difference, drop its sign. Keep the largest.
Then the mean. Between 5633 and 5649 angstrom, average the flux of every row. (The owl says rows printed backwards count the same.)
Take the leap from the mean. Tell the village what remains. 7.7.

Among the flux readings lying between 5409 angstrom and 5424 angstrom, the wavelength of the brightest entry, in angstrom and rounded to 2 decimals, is 5410.49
